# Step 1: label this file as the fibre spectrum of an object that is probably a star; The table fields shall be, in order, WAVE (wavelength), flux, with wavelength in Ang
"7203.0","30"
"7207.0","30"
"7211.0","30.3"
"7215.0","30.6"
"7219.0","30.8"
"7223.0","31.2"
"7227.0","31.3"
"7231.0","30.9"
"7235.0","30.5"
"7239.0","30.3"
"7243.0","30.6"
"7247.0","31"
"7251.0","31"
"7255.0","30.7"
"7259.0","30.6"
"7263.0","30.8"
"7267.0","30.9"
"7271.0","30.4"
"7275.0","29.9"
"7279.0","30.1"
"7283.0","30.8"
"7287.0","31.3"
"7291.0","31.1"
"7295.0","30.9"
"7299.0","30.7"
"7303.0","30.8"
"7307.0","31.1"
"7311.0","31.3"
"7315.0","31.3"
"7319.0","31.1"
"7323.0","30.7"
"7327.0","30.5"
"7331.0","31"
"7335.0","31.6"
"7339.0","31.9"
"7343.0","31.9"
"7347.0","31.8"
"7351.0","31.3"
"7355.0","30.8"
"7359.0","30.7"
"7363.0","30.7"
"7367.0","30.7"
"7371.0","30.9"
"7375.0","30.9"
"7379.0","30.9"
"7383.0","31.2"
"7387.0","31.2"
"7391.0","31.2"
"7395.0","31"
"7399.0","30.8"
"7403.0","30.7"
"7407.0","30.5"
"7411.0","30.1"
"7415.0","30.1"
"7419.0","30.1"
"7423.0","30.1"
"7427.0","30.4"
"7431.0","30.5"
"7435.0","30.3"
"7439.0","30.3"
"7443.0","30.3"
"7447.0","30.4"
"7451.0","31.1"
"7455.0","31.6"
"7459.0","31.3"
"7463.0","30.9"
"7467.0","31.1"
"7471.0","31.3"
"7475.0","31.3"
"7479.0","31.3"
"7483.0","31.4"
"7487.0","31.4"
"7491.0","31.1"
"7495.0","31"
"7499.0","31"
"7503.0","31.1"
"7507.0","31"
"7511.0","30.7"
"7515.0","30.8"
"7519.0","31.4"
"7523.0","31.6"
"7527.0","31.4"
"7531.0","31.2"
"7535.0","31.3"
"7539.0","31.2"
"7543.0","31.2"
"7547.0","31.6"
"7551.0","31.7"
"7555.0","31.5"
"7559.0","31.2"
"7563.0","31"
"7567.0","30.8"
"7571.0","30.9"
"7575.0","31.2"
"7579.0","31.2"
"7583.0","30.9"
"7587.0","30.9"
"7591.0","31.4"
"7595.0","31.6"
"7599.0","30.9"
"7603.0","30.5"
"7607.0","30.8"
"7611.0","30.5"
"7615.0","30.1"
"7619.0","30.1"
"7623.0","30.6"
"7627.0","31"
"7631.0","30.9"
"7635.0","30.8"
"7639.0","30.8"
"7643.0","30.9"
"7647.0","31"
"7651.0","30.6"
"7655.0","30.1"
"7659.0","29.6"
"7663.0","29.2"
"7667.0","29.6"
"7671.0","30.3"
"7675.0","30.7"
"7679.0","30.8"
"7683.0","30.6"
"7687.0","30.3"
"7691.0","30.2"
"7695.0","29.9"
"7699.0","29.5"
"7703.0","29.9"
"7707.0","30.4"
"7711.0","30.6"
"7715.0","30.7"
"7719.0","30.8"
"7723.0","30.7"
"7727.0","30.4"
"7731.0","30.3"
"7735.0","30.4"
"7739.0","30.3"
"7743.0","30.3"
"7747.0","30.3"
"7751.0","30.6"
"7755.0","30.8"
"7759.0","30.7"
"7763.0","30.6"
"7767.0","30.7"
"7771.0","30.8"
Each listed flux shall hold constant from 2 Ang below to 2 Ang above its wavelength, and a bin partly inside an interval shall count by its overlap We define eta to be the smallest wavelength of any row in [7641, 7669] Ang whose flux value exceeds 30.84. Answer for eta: 7643.0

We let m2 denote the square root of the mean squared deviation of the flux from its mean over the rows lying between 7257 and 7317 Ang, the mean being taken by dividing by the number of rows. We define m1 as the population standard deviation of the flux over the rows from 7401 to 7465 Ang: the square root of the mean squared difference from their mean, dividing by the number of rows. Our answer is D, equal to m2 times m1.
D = 0.18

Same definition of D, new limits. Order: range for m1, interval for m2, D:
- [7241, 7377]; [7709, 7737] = 0.08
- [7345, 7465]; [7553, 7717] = 0.24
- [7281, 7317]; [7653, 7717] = 0.11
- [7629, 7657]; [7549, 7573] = 0.09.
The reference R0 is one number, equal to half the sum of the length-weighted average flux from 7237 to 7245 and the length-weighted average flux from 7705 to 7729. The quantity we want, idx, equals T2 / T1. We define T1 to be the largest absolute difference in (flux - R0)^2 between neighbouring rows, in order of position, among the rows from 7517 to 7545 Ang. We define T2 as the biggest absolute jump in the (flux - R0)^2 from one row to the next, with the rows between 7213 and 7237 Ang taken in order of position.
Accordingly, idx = 1.2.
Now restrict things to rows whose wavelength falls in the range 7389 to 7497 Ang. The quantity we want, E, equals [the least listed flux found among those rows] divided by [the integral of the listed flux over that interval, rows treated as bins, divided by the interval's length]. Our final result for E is 0.977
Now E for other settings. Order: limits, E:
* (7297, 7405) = 0.982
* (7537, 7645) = 0.972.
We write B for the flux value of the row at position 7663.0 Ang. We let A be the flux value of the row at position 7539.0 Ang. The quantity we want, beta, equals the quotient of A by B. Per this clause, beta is 1.07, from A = 31.2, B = 29.2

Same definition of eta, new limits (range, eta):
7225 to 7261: 7227.0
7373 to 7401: 7375.0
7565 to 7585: 7571.0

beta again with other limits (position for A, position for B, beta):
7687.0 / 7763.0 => 0.99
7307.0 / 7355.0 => 1.01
